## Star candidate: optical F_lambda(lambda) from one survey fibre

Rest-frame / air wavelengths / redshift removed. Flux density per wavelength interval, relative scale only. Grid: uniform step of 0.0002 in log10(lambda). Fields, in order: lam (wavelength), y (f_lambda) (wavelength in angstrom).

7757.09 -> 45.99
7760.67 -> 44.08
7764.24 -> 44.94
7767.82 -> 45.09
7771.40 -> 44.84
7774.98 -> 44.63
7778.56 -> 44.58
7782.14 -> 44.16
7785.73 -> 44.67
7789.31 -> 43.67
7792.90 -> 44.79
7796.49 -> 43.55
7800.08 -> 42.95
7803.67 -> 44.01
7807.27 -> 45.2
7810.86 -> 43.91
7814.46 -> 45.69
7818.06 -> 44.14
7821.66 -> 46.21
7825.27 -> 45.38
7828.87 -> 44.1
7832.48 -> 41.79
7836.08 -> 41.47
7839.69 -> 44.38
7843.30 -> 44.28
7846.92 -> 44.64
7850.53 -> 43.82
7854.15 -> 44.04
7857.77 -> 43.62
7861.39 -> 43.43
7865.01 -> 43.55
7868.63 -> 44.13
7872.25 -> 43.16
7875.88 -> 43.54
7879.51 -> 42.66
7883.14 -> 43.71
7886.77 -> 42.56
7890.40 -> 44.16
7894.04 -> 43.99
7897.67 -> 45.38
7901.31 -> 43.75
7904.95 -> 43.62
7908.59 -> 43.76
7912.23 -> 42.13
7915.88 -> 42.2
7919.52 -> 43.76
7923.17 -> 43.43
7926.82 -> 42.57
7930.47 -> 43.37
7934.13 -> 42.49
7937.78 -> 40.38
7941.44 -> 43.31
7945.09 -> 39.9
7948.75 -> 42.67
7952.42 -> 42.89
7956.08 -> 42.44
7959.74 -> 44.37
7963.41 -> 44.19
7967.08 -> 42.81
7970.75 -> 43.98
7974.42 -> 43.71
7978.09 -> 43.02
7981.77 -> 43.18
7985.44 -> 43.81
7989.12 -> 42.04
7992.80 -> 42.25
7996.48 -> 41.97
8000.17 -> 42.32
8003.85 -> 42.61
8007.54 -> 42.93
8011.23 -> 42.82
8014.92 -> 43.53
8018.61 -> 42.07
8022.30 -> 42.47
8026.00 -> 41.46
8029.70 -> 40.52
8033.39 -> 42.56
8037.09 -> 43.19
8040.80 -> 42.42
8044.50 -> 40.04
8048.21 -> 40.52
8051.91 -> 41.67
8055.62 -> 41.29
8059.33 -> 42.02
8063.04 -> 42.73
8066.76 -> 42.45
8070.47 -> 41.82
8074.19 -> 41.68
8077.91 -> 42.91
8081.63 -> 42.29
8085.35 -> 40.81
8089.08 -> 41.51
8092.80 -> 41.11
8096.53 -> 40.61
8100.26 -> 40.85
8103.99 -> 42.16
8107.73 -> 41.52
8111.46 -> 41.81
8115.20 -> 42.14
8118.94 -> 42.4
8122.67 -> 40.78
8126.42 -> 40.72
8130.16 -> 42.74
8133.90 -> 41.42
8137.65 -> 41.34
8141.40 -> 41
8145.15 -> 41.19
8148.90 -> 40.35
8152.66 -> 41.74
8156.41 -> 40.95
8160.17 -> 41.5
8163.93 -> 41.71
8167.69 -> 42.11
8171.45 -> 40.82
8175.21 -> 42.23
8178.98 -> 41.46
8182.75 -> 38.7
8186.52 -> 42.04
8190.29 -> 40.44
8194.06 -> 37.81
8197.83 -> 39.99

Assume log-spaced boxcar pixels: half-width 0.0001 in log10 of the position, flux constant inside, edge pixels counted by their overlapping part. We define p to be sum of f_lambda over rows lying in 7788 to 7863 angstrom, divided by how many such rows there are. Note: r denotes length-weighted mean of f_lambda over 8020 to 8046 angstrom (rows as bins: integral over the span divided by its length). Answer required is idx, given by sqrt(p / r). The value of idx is 1.03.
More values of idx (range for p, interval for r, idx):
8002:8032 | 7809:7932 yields 0.98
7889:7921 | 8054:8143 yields 1.02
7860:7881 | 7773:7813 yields 0.99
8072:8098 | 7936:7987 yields 0.98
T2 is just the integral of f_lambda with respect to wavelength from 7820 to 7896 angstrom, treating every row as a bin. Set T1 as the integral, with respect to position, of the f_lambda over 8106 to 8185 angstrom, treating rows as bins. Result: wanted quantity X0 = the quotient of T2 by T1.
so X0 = 1.02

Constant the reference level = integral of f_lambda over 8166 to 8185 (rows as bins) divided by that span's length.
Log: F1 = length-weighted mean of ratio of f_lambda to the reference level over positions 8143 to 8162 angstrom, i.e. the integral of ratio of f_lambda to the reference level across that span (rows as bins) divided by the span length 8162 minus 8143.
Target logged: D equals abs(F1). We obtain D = 1.00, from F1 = 1.002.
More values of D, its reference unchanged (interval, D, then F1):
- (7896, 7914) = 1.06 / 1.065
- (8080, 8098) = 1.00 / 1.005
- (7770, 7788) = 1.08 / 1.085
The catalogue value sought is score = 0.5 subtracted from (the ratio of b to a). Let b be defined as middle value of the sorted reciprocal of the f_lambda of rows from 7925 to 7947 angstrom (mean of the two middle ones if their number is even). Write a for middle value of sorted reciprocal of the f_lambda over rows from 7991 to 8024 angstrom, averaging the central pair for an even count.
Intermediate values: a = 0.0235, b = 0.0235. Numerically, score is 0.499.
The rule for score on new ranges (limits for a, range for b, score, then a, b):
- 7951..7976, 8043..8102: 0.551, 0.0229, 0.0240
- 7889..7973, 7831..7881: 0.495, 0.0231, 0.0229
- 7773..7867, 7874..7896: 0.511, 0.0227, 0.0229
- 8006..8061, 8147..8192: 0.514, 0.0238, 0.0241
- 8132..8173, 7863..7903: 0.446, 0.0242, 0.0229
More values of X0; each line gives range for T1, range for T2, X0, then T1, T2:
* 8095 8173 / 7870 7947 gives 1.03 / 3231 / 3315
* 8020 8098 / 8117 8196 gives 1.00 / 3255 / 3248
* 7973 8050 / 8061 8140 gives 1.01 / 3261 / 3294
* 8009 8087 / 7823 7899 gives 1.01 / 3274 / 3322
